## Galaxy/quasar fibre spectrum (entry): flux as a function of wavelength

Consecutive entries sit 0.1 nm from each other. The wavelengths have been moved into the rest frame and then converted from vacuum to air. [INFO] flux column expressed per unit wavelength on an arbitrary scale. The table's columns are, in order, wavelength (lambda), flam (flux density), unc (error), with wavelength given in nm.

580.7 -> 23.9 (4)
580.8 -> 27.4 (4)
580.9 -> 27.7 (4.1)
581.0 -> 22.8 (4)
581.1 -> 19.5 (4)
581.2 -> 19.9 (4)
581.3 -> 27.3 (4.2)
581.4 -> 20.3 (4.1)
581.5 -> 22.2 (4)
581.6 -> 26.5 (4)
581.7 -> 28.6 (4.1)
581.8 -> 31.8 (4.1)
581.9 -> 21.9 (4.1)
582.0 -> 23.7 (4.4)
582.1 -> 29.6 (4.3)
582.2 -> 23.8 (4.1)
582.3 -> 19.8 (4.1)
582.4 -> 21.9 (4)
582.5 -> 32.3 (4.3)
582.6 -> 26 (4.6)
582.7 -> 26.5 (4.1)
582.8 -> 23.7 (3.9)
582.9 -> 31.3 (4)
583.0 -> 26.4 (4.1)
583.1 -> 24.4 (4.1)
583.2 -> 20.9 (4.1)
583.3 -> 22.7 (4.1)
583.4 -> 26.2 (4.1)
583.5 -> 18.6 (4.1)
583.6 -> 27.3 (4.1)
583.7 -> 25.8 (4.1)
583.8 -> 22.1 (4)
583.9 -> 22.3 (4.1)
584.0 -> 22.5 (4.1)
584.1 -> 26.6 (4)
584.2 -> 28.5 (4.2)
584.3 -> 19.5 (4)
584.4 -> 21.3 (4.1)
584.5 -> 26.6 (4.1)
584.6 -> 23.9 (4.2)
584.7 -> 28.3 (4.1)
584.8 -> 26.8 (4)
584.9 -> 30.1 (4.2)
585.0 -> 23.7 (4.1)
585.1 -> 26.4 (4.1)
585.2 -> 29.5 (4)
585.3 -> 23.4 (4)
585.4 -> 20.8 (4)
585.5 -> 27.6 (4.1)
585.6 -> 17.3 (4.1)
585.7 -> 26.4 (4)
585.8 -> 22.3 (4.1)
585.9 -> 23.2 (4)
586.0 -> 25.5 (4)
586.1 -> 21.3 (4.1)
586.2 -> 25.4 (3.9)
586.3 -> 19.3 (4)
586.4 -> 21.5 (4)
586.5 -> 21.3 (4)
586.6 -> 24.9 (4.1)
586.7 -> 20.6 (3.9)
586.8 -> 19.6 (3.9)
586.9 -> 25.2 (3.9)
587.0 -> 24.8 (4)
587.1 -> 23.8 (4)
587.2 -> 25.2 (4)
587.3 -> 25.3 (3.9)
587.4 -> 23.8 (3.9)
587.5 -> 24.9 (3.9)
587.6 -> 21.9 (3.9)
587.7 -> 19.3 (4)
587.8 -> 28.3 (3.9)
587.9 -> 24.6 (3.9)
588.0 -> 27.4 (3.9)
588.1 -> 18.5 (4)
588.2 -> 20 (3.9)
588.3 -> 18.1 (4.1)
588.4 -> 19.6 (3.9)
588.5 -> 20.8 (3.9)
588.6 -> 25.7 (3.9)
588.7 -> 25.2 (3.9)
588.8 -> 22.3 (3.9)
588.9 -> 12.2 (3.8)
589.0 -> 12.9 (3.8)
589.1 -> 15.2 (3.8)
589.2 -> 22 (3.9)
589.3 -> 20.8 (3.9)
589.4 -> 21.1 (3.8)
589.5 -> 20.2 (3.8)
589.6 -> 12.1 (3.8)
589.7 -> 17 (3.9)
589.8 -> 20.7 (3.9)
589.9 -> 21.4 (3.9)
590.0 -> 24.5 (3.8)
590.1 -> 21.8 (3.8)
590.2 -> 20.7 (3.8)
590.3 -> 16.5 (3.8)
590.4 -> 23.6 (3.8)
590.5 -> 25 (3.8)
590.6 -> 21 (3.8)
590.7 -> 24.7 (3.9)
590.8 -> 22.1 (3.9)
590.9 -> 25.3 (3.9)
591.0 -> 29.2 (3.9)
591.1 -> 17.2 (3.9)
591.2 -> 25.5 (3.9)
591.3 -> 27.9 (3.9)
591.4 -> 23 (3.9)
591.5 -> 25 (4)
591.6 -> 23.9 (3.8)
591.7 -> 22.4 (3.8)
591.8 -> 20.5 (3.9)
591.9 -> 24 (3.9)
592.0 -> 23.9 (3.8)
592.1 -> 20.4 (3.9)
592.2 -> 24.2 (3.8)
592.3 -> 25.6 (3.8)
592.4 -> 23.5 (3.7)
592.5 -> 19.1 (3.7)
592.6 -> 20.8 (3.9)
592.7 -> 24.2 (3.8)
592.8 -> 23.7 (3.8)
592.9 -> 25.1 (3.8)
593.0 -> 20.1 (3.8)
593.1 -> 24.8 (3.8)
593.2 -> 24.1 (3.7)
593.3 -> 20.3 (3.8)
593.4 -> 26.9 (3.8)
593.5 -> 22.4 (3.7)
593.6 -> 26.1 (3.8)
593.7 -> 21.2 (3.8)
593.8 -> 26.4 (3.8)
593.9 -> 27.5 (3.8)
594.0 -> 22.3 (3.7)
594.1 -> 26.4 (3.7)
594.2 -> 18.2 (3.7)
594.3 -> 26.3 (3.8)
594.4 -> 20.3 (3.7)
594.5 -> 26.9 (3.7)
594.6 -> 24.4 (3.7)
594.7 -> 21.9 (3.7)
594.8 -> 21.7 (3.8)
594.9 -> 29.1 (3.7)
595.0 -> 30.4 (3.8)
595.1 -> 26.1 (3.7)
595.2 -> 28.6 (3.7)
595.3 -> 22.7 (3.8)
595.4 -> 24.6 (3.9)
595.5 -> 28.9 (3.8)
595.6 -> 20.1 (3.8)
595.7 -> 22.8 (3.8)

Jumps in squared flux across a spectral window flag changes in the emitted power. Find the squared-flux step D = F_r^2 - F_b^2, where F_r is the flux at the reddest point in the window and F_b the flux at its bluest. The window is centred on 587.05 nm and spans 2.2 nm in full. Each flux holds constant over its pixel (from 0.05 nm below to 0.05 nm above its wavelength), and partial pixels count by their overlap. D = -308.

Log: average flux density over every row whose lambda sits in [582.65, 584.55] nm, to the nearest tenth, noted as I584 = 24.4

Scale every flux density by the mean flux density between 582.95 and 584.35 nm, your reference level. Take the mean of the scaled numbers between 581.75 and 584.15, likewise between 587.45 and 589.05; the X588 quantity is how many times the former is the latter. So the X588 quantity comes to 1.17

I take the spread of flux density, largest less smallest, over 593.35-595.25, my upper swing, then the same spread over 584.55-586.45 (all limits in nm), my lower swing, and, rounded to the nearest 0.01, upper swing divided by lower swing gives 0.95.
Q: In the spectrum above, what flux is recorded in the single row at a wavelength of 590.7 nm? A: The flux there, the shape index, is 24.7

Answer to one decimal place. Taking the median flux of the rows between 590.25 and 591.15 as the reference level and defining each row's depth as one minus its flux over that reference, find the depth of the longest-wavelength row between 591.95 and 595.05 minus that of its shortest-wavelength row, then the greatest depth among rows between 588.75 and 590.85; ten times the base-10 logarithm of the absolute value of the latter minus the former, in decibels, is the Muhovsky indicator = -1.2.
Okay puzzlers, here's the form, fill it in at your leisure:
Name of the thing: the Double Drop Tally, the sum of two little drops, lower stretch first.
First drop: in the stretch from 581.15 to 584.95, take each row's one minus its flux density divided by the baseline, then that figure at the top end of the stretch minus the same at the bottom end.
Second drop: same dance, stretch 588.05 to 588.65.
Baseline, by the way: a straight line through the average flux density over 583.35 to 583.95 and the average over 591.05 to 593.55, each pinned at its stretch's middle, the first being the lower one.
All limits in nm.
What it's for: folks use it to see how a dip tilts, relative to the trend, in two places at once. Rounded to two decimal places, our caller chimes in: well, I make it -0.75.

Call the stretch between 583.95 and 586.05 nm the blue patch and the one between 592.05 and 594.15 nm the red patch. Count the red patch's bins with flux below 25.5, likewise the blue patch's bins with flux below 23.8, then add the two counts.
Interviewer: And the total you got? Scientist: 24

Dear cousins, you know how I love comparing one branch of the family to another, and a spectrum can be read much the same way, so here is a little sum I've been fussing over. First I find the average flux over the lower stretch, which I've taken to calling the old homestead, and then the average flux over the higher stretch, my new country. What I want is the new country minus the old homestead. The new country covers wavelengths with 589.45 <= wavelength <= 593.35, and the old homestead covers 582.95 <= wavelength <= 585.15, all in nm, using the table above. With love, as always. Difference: -2.2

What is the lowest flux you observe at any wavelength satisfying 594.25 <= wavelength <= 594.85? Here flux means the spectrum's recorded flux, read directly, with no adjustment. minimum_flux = 20.3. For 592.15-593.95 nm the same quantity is 19.1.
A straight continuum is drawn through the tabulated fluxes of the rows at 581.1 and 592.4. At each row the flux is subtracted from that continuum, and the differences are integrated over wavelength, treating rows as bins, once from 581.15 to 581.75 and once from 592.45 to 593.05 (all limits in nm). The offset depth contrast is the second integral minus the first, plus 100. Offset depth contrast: 104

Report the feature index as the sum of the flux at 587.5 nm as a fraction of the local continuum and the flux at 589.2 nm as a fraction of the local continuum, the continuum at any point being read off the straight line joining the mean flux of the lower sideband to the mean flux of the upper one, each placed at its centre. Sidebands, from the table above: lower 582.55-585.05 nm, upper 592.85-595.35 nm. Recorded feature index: 1.90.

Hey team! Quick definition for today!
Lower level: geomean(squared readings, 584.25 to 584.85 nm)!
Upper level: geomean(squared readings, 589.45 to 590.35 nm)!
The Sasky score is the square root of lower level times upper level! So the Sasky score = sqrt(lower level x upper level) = 462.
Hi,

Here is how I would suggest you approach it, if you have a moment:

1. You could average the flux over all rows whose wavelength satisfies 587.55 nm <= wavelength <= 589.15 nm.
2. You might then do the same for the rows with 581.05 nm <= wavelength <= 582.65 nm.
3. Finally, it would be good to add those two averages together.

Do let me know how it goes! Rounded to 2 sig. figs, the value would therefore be 45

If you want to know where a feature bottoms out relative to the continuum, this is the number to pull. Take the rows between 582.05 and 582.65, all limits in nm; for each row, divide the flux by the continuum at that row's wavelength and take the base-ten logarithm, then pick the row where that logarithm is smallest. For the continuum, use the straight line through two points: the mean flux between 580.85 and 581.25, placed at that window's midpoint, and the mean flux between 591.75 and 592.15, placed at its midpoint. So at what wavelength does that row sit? 582.3 nm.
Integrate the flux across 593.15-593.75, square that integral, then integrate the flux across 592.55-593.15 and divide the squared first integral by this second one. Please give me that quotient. 14.3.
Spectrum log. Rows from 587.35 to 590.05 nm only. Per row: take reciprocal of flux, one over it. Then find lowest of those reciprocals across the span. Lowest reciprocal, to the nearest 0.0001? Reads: 0.0353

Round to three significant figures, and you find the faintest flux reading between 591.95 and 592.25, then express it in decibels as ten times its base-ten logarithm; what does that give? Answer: 13.1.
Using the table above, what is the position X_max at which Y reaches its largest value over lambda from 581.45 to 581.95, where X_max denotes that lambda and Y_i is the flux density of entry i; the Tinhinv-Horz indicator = 581.8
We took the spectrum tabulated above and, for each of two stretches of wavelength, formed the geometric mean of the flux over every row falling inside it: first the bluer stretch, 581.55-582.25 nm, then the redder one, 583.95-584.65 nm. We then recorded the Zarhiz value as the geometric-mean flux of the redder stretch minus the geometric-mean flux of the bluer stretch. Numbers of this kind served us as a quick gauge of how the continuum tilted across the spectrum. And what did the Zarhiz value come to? -2.4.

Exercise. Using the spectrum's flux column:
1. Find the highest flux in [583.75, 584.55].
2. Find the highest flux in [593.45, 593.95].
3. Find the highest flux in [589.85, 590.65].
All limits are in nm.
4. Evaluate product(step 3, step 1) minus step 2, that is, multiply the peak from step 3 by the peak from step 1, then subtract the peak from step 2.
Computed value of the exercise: 685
